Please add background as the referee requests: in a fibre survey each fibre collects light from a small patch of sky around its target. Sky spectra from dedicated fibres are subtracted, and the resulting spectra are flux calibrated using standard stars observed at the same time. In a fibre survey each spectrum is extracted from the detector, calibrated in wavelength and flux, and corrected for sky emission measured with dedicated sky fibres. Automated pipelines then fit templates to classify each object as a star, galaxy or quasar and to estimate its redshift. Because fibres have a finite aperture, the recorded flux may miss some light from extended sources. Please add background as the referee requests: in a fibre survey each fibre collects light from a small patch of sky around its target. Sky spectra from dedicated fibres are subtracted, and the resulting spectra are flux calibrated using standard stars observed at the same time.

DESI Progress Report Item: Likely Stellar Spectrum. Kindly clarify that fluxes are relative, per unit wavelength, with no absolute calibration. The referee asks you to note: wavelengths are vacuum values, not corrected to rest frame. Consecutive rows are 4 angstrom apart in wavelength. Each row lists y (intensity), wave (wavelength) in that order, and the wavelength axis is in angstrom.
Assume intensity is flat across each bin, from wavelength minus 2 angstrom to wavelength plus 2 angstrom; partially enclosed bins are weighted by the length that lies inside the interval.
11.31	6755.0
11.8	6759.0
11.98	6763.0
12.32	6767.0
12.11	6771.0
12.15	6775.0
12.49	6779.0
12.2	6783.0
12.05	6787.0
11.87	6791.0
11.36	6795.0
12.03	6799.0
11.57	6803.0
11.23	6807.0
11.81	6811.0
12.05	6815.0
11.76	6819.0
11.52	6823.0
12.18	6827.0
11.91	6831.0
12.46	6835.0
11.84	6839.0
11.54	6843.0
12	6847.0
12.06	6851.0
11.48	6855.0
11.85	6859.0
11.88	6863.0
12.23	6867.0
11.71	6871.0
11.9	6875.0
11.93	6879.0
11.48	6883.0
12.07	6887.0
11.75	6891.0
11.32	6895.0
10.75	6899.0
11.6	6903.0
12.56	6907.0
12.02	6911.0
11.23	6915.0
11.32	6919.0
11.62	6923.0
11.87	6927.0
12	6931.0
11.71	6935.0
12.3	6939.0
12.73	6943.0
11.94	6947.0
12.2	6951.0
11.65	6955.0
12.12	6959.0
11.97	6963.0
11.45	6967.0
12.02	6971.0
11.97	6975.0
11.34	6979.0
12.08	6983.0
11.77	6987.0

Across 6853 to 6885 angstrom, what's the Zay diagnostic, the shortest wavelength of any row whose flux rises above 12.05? 6867.0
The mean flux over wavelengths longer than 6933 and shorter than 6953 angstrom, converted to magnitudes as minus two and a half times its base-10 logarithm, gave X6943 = -2.71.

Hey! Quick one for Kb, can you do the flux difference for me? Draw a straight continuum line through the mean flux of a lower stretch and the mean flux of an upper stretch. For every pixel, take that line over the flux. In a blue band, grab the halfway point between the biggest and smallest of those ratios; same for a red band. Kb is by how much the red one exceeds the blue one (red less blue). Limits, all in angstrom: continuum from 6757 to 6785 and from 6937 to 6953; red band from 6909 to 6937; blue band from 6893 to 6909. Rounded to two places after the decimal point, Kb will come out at 0.00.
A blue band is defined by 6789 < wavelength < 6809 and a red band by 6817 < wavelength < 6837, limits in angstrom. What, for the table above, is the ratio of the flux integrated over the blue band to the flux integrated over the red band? 0.97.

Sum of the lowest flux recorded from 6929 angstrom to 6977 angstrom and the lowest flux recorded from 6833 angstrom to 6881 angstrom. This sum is 22.9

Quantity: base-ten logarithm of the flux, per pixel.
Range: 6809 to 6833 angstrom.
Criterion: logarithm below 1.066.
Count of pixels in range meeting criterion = 1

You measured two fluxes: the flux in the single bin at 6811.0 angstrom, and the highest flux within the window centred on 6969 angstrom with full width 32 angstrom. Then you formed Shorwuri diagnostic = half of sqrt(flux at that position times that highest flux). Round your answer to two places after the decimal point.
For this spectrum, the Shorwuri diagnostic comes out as 5.98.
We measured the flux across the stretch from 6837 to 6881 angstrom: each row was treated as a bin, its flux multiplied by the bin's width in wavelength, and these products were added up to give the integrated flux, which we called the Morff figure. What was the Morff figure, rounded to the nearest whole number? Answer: 522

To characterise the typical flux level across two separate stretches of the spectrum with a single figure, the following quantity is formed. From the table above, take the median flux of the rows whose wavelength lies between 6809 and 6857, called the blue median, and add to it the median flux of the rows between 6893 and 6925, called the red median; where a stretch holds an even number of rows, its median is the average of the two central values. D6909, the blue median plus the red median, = 23.3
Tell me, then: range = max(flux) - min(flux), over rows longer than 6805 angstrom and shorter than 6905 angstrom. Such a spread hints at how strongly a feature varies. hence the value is 1.7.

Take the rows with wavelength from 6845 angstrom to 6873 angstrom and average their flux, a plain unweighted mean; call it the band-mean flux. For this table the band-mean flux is 11.9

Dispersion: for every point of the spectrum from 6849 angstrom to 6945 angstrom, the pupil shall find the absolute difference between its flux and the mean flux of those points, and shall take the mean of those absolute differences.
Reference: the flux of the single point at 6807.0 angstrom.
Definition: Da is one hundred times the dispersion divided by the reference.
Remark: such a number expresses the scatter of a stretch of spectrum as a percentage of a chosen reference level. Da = 2.9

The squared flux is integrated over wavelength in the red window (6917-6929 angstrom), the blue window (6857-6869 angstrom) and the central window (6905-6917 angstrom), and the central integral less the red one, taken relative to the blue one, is 0.056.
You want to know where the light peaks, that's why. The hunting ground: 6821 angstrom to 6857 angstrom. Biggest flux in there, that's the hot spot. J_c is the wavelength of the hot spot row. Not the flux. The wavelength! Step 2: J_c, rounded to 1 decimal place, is 6835.0 angstrom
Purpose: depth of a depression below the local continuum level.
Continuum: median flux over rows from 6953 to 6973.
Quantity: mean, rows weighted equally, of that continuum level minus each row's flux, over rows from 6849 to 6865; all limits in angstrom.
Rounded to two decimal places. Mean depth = 0.15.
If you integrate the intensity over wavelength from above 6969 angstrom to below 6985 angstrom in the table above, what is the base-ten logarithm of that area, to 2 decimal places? 2.28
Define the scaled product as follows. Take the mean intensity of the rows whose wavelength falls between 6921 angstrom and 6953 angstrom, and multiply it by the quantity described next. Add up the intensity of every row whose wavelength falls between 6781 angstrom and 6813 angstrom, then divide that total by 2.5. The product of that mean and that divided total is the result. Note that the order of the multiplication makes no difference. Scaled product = 454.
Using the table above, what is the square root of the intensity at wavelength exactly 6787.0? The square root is 3.47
